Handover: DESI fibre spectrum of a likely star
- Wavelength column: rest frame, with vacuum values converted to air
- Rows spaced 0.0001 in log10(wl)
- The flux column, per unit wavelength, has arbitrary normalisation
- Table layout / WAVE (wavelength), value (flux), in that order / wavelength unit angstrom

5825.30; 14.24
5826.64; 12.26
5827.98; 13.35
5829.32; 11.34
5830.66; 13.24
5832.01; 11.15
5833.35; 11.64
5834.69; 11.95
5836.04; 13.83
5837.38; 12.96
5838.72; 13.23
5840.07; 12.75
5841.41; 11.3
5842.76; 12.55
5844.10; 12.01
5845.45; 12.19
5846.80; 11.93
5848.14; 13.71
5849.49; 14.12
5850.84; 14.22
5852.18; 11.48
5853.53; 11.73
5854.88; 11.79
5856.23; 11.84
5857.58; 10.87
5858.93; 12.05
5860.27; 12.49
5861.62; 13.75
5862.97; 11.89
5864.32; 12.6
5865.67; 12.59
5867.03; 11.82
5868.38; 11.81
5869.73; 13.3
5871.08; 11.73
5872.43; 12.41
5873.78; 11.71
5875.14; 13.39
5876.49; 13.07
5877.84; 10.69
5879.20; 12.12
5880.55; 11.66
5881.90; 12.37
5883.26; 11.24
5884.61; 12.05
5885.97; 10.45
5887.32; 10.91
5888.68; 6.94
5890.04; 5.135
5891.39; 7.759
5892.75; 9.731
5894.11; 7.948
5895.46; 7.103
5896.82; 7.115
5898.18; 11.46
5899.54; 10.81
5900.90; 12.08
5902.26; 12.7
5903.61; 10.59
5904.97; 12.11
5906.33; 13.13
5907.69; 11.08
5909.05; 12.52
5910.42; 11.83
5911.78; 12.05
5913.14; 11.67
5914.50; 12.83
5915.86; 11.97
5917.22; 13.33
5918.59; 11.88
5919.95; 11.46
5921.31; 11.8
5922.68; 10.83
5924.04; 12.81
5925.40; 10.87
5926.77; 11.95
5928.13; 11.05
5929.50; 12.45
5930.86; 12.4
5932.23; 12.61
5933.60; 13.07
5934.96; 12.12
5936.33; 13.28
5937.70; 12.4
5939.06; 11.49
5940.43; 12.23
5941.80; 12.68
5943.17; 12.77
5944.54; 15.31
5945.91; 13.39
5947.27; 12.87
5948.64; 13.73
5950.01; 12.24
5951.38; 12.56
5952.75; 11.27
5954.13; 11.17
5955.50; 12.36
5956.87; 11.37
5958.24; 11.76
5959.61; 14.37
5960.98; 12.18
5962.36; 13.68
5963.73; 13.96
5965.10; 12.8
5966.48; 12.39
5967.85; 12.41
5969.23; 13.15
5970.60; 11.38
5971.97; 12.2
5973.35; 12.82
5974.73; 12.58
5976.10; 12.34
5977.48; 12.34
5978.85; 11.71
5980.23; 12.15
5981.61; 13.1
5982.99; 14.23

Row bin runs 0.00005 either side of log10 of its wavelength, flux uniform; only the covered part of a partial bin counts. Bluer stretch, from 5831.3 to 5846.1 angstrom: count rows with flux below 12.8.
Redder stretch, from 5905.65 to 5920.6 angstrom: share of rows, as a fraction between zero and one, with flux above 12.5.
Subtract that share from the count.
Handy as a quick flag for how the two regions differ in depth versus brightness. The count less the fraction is 7.6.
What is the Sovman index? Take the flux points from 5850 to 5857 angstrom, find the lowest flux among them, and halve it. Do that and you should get 5.7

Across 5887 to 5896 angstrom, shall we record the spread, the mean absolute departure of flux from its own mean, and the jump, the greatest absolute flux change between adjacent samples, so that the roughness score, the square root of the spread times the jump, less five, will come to -2.67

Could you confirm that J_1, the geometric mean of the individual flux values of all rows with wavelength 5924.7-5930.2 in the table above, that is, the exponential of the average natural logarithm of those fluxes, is 11.6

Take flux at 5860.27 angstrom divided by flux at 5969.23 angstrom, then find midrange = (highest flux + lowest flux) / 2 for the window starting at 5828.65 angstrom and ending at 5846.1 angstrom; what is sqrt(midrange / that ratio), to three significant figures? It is 3.63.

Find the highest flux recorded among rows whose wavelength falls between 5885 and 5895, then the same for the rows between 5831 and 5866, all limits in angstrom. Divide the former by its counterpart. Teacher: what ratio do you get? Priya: 0.77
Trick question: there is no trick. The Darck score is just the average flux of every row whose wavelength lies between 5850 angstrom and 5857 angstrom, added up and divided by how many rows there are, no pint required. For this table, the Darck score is 12.2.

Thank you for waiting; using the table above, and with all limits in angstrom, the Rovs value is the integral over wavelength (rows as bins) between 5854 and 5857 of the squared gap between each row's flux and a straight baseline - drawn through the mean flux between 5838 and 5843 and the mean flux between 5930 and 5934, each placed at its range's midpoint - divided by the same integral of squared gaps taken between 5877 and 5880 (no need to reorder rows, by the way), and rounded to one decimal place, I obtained 0.3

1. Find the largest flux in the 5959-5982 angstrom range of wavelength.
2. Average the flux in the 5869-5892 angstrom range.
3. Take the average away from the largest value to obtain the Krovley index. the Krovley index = 3.4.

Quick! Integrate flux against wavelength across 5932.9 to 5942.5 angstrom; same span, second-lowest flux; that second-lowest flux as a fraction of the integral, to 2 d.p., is 0.10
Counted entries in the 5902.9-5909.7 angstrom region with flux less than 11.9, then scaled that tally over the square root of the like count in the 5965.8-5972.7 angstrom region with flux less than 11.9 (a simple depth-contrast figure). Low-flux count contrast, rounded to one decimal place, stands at 2.0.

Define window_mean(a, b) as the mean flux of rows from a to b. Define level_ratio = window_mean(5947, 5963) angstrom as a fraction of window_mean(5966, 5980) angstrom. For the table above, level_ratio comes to 1.01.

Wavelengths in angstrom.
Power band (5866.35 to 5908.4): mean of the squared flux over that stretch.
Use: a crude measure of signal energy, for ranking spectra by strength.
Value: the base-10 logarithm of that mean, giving 2.09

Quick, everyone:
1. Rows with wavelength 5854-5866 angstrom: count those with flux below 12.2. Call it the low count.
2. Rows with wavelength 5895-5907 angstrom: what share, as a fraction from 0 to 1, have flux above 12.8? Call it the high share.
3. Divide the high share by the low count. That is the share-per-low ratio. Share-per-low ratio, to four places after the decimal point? 0.0222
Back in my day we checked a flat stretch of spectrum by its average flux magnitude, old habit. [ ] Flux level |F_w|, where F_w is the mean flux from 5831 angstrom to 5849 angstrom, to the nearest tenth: 12.4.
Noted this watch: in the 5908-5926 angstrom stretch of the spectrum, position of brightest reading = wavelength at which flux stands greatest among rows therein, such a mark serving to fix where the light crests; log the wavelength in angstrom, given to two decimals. 5917.22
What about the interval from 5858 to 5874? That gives 5861.62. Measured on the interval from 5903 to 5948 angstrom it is 5944.54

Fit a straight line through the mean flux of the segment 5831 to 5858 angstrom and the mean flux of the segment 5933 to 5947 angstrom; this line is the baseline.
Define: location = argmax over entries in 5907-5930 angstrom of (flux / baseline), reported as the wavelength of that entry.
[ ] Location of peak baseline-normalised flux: 5917.22 angstrom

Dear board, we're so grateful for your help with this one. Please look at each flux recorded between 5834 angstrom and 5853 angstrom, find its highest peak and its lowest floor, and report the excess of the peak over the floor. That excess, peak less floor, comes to 2.9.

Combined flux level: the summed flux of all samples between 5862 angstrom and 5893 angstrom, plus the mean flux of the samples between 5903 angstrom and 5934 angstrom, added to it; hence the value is 269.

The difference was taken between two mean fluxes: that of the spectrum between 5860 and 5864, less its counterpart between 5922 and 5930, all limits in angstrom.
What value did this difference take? 1.1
